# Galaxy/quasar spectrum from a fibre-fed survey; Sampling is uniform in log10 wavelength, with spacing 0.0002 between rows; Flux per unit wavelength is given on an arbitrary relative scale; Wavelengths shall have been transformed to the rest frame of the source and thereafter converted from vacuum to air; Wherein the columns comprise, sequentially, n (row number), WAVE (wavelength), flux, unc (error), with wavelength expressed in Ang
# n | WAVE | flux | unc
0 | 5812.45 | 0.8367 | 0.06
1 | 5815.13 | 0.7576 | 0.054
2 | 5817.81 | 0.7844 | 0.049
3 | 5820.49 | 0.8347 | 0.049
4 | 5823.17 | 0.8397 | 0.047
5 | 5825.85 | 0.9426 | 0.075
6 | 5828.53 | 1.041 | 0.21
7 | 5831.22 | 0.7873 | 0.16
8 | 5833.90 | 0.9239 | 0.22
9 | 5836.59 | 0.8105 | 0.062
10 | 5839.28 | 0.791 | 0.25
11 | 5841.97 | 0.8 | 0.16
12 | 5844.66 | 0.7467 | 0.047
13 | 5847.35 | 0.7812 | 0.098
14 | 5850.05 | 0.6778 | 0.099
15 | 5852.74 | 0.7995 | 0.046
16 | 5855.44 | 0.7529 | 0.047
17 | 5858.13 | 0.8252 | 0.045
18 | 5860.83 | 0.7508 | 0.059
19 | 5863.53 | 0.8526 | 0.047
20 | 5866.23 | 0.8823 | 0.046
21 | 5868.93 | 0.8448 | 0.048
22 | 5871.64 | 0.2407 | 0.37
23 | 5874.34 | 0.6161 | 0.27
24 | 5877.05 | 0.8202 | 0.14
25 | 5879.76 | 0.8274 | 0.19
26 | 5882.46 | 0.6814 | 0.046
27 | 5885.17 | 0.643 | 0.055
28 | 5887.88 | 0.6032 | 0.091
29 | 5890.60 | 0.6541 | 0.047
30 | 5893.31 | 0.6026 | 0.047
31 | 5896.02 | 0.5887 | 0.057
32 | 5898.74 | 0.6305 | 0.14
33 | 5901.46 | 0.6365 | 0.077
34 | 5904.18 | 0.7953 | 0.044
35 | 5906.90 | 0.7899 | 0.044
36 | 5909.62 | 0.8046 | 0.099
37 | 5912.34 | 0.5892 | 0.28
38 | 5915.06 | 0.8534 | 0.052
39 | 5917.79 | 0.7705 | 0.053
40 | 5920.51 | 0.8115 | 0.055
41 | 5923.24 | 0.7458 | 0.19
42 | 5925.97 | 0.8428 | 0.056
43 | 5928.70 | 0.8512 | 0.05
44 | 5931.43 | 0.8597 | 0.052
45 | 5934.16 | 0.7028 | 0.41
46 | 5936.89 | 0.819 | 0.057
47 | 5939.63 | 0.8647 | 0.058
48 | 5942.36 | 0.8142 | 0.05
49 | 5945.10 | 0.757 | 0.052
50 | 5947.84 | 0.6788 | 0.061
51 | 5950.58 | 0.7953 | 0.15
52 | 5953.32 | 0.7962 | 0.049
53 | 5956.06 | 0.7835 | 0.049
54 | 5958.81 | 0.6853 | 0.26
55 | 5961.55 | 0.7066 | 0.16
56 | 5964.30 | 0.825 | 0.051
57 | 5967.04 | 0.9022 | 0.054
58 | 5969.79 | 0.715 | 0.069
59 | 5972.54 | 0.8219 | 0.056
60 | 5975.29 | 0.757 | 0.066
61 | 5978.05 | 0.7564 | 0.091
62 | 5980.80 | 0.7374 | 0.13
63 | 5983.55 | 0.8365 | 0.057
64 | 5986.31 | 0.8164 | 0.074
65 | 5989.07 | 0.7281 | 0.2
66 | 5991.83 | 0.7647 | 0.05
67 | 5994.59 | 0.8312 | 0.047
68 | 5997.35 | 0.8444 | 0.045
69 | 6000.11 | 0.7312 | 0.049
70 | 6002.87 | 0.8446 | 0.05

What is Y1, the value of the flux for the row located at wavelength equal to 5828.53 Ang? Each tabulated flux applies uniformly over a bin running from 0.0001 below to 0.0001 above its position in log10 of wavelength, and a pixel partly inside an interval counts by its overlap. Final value 1.041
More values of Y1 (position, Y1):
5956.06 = 0.7835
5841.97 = 0.8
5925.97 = 0.8428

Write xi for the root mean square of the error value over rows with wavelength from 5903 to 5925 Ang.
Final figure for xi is 0.131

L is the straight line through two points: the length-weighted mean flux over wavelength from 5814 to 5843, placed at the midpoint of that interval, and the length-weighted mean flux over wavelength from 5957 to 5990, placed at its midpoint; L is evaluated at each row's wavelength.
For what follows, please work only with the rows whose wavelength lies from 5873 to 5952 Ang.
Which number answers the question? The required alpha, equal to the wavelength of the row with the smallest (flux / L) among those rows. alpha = 5896.02 Ang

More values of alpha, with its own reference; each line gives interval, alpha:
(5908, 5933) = 5912.34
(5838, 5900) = 5871.64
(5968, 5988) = 5969.79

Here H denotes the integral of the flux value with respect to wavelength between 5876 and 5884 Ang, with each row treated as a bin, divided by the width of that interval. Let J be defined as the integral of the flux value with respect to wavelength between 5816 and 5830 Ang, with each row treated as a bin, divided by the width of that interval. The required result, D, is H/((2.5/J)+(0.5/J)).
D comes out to 0.227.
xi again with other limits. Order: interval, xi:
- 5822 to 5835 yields 0.159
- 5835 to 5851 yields 0.138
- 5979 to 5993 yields 0.117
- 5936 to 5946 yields 0.054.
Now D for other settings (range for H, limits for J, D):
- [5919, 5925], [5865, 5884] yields 0.183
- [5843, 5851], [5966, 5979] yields 0.195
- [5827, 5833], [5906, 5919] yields 0.232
